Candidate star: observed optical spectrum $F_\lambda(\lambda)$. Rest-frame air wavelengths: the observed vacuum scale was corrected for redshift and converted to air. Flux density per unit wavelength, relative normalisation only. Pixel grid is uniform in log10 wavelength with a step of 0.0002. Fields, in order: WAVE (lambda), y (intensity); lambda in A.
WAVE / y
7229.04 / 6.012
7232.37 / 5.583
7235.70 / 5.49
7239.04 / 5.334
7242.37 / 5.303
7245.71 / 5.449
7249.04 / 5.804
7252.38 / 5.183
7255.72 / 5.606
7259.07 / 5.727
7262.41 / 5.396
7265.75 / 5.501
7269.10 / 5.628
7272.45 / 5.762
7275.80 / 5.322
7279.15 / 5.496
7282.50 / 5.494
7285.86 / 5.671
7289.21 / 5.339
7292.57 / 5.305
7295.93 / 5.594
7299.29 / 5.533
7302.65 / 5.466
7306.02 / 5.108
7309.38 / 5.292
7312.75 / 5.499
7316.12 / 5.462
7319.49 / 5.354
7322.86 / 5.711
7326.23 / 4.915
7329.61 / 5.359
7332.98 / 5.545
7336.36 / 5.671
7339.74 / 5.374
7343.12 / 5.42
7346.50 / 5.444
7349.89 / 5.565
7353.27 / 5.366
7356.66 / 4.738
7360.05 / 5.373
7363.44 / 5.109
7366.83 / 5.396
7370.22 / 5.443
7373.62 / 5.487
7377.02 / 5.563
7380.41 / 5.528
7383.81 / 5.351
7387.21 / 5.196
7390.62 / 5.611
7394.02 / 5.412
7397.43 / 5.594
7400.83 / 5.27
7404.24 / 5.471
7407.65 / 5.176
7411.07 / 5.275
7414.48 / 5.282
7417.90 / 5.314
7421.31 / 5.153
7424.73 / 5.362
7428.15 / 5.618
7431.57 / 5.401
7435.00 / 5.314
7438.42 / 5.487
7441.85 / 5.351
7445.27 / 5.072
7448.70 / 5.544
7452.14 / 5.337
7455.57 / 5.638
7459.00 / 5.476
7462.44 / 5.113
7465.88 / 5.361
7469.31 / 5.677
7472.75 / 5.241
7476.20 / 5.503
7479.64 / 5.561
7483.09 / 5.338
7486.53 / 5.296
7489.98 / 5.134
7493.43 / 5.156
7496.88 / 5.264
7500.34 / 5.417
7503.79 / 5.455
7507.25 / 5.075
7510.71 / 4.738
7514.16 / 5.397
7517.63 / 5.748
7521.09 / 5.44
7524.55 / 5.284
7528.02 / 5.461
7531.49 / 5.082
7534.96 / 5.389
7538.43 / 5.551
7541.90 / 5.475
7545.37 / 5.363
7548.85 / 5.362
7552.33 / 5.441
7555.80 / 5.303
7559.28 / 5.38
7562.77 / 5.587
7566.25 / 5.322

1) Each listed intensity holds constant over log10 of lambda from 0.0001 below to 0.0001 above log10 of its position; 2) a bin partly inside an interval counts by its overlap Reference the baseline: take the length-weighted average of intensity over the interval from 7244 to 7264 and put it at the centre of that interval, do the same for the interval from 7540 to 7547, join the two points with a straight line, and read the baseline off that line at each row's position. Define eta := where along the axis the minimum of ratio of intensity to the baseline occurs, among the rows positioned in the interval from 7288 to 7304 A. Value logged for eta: 7292.57 A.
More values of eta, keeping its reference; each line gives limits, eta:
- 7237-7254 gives 7252.38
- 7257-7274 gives 7262.41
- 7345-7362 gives 7356.66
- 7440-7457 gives 7445.27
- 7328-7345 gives 7329.61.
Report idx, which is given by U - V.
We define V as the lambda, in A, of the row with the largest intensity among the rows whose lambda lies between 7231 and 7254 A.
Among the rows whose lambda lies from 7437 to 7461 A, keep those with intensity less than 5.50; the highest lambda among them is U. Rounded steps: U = 7459.00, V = 7249.04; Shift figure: 210.0 A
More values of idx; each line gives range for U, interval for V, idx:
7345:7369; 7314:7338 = 44.0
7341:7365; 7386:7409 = -27.2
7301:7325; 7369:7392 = -71.1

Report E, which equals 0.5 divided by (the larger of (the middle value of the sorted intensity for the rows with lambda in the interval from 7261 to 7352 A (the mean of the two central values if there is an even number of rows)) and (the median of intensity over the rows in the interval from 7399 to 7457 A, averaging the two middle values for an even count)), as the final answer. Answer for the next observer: 0.0915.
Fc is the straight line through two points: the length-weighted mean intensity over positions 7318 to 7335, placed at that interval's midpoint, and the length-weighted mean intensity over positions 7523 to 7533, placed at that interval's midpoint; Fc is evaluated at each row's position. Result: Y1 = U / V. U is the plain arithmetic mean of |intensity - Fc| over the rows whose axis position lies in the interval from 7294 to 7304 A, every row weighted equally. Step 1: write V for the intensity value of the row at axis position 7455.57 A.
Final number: 0.024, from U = 0.13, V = 5.638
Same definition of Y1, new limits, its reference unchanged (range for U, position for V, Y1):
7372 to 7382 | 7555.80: 0.032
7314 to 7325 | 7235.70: 0.026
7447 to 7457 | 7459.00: 0.035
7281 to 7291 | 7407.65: 0.027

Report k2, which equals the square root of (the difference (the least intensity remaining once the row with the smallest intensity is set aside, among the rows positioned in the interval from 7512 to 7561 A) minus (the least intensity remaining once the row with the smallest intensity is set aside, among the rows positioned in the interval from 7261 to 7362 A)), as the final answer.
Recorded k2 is 0.61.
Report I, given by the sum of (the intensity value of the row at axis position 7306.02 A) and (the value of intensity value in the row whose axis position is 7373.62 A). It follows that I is 10.6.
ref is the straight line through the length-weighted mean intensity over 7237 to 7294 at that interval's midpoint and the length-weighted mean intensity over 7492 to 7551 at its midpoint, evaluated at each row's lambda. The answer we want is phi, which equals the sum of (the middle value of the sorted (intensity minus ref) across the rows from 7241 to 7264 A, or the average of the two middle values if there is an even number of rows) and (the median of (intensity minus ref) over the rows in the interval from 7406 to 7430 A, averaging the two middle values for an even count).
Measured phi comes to -0.17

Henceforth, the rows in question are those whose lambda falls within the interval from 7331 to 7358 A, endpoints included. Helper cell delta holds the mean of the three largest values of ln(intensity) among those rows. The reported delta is 1.72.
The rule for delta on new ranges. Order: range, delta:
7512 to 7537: 1.71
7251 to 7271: 1.73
